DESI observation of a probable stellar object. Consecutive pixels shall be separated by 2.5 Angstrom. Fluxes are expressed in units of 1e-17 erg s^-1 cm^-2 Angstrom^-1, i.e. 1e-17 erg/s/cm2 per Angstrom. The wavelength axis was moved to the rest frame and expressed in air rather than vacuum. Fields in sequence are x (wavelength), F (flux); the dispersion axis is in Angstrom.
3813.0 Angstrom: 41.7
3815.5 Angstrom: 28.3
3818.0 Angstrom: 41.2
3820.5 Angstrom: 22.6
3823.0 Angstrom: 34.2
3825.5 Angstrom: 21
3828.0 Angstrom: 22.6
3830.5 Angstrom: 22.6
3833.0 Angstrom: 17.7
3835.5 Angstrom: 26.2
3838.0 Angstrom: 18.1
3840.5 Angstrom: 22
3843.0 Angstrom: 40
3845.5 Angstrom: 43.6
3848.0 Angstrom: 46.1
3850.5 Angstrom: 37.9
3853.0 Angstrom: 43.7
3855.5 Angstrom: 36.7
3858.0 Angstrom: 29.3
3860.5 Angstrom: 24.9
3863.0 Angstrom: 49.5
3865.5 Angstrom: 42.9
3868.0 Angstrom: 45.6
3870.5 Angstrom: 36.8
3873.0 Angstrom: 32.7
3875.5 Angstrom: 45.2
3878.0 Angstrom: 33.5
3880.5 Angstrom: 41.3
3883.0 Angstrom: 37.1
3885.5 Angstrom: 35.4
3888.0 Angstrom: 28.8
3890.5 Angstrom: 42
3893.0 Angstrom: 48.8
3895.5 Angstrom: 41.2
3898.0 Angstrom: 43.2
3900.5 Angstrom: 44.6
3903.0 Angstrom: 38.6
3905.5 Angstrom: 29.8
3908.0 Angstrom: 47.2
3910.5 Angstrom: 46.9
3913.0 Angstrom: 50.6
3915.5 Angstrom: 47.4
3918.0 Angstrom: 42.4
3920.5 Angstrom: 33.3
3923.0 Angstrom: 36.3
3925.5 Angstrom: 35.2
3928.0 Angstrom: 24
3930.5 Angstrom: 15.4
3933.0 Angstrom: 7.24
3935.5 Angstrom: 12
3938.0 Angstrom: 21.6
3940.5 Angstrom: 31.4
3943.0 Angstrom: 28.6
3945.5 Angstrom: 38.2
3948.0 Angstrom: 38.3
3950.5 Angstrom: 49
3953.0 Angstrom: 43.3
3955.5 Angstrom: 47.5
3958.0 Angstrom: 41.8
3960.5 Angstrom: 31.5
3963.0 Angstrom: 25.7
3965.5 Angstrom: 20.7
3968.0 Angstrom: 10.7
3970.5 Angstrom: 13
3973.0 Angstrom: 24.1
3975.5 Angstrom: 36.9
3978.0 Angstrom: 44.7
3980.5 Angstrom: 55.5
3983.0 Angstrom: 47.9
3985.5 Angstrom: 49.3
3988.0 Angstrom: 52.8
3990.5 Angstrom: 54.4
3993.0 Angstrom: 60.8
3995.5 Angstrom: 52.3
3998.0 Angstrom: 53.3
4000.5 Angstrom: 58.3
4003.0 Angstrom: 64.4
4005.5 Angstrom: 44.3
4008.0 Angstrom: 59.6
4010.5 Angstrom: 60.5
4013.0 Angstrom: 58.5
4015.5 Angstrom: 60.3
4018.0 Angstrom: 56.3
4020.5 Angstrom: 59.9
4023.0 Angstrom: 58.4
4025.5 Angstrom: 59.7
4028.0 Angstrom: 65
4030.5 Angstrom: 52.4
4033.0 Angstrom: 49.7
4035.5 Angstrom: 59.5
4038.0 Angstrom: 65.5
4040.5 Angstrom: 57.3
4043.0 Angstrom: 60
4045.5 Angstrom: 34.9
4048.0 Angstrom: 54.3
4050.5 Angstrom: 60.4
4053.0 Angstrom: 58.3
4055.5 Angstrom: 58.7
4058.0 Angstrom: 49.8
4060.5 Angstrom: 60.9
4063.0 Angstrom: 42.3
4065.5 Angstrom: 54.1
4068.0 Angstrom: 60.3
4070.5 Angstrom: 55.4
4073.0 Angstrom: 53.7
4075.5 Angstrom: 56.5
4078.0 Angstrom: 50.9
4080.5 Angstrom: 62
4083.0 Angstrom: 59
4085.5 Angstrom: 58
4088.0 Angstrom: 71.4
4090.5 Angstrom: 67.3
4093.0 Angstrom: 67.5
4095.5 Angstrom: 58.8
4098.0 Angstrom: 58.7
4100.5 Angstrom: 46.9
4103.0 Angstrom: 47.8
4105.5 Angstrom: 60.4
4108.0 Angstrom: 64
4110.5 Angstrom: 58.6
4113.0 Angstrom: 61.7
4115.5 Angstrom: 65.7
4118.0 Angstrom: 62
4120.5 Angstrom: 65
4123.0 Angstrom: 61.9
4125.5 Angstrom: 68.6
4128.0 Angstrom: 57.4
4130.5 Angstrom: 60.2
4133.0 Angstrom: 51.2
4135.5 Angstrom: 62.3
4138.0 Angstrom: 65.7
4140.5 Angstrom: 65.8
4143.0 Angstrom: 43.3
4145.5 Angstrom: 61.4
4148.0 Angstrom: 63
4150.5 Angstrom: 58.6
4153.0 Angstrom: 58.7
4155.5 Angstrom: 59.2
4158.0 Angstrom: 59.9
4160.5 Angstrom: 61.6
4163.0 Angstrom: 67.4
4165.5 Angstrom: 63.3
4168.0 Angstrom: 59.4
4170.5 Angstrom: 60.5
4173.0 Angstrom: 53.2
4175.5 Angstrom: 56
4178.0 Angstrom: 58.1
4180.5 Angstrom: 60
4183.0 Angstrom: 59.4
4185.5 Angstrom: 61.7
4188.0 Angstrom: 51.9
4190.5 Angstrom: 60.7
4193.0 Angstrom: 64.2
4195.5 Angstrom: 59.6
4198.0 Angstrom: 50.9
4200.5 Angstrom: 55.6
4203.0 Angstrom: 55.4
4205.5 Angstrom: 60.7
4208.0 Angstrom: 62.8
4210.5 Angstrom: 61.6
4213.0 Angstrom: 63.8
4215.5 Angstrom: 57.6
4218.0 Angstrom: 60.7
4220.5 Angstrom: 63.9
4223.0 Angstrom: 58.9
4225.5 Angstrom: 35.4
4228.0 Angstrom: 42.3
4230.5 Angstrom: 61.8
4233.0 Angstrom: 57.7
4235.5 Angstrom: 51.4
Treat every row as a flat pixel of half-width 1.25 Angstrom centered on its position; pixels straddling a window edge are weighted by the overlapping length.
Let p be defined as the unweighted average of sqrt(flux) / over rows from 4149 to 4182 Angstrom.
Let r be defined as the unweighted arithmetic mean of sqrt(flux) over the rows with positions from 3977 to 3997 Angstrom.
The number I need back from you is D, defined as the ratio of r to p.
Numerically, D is 0.93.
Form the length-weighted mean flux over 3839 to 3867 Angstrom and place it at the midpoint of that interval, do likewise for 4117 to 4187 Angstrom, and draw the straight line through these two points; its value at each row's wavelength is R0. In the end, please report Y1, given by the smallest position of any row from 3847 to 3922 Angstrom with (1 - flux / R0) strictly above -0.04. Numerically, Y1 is 3850.5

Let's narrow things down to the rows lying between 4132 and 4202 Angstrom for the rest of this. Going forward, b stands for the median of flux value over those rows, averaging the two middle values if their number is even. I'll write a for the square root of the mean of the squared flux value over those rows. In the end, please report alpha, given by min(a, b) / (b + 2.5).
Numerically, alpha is 0.952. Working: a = 59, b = 60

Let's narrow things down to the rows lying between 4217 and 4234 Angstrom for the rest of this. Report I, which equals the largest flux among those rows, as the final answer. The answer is 63.9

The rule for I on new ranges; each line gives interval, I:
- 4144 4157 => 63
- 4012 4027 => 60.3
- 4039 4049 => 60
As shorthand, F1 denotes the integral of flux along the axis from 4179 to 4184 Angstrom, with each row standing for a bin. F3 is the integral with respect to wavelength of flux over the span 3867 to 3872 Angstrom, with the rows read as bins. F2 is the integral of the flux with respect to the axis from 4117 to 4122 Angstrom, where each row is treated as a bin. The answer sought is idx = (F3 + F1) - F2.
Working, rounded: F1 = 298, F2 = 317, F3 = 203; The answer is 183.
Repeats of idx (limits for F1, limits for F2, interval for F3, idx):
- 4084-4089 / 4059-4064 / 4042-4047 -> 296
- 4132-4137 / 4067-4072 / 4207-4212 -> 311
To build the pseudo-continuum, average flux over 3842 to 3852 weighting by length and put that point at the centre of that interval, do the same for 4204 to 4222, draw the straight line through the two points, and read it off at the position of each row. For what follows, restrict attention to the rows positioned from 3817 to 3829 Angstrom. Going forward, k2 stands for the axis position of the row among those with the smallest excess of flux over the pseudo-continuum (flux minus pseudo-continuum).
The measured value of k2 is 3825.5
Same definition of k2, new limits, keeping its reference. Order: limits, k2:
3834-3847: 3838.0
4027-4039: 4033.0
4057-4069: 4063.0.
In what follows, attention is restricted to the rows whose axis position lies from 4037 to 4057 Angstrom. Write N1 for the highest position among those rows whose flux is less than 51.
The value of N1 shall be 4045.5 Angstrom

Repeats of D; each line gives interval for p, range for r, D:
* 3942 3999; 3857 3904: 1.00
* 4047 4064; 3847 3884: 0.84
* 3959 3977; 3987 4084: 1.58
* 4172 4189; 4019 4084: 0.99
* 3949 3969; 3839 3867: 1.08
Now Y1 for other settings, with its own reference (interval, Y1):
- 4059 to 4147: 4063.0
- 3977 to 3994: 3978.0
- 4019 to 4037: 4030.5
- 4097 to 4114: 4100.5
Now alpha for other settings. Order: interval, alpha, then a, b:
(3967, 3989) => 0.860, 41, 45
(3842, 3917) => 0.927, 41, 42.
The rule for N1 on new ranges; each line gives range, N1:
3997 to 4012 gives 4005.5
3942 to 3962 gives 3960.5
